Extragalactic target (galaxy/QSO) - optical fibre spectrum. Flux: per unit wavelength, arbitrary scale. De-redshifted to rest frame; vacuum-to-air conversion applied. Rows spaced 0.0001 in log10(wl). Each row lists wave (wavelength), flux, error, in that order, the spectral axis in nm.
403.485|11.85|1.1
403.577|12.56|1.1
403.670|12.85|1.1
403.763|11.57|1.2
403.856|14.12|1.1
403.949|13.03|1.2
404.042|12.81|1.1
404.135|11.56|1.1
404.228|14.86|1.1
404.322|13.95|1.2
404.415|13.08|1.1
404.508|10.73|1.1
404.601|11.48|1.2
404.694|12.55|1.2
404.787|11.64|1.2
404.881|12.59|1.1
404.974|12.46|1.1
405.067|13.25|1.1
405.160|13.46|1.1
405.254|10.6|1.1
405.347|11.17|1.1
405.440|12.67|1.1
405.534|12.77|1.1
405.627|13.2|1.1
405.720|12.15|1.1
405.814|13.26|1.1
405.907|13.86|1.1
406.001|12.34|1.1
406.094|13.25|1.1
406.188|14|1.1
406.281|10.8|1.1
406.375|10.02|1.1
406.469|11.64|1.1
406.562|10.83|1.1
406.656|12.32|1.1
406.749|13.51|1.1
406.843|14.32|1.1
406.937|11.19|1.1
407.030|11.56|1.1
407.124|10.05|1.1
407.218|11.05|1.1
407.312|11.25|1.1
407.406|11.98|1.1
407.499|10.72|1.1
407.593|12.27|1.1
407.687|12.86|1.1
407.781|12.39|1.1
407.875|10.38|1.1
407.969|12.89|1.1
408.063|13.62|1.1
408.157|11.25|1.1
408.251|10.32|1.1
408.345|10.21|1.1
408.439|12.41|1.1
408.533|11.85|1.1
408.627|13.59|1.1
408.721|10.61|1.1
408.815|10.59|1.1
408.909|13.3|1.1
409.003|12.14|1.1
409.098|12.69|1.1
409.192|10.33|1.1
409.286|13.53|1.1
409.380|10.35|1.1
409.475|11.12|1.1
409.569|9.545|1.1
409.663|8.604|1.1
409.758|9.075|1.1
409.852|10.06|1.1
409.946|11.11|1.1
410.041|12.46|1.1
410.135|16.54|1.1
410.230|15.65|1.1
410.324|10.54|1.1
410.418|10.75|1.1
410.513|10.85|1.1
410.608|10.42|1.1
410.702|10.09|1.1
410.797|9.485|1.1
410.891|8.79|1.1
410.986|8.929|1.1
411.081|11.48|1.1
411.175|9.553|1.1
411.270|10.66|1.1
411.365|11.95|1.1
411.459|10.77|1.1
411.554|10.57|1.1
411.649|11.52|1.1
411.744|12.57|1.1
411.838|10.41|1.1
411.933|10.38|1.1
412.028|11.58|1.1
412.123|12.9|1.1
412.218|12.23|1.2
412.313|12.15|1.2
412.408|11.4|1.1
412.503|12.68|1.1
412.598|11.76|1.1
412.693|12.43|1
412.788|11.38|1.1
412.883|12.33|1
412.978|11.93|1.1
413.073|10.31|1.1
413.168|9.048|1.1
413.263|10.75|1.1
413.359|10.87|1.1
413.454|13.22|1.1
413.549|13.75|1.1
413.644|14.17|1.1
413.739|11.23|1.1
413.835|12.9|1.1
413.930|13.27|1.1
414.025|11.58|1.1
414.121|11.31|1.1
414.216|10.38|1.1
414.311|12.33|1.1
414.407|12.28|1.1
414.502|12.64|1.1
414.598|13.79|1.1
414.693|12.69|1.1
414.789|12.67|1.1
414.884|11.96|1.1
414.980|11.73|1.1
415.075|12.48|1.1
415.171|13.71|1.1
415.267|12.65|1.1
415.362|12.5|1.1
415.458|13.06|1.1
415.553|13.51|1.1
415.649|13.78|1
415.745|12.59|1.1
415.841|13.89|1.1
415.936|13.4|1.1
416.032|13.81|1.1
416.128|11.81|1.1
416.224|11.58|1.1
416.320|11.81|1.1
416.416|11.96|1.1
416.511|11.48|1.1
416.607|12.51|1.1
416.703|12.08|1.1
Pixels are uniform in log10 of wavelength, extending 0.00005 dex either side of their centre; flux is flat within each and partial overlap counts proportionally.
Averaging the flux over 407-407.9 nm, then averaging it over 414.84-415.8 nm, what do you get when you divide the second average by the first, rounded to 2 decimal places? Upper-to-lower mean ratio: 1.12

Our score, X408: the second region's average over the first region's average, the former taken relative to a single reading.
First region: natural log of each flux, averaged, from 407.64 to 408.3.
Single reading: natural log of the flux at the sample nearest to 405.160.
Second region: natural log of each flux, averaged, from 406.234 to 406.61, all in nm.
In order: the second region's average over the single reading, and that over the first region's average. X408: 0.37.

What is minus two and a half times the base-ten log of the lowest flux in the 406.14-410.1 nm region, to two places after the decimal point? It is -2.34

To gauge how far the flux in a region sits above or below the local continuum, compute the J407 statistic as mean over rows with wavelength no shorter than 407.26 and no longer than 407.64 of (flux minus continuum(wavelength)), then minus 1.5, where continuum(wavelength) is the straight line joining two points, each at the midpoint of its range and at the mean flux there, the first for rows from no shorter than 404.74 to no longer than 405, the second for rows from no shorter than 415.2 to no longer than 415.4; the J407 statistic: -2.3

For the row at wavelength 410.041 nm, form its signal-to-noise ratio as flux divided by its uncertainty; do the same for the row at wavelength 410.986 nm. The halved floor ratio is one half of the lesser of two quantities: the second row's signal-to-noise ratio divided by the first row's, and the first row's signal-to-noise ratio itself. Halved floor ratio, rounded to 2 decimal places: 0.36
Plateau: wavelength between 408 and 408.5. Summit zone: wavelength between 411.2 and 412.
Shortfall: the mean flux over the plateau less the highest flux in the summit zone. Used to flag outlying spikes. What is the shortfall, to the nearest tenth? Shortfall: -1.0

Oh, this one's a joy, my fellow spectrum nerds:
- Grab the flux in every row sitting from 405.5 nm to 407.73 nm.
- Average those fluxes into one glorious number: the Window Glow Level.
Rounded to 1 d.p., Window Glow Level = 12.1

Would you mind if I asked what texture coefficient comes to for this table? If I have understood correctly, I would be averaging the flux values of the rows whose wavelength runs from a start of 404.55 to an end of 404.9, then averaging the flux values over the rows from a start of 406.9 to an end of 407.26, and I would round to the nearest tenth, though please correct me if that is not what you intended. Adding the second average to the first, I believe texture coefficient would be 23.0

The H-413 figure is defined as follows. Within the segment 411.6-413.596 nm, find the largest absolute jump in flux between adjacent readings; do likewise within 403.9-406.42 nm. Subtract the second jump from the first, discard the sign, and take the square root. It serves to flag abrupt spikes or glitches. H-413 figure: 0.97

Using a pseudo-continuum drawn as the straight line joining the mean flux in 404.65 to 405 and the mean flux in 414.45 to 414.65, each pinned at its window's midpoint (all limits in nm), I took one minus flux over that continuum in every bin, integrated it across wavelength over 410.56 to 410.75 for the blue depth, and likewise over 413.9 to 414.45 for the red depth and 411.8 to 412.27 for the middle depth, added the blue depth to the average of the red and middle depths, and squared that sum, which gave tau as 0.009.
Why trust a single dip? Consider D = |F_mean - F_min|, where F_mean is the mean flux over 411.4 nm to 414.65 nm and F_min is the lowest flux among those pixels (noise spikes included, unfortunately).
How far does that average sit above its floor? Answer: 2.8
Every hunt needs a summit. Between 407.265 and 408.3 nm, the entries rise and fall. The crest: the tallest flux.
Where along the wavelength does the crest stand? 408.063 nm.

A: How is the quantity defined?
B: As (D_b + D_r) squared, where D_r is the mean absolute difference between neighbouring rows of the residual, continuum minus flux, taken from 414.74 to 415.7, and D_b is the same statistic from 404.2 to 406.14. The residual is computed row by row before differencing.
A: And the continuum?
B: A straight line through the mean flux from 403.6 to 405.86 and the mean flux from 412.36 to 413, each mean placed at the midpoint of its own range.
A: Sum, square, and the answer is 3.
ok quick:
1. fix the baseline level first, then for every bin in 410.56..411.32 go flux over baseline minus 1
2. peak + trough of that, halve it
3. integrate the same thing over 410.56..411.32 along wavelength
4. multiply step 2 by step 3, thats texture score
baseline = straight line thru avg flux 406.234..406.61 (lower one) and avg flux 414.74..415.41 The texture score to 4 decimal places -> 0.0157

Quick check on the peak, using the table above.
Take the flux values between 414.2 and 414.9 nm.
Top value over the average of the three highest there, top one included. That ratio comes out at 1.06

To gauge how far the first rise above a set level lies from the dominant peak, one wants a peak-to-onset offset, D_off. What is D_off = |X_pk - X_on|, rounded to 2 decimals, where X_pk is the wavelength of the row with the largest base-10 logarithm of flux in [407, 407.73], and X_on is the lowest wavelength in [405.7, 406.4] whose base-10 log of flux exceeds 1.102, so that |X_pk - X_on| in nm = 1.87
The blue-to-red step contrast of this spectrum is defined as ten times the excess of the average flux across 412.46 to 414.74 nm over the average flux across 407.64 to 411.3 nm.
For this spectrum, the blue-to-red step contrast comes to 7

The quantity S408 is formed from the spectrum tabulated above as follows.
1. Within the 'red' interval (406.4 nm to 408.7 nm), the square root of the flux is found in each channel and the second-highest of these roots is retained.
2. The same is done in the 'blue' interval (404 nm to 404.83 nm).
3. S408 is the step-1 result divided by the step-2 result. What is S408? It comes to 0.99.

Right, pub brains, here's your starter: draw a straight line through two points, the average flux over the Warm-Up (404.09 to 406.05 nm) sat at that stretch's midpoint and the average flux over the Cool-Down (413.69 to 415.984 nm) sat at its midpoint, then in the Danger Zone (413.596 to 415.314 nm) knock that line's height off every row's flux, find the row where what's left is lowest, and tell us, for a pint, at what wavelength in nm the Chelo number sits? 414.216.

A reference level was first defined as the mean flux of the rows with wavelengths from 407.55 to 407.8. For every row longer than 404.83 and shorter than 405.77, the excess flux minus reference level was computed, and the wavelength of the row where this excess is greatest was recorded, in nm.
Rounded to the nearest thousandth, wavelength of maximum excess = 405.160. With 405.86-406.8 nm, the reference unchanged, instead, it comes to 406.188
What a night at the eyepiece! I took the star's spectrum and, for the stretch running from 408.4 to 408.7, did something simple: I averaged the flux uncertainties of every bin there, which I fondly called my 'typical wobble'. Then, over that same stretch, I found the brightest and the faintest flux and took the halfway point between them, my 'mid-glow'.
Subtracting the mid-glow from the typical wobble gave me -11.6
